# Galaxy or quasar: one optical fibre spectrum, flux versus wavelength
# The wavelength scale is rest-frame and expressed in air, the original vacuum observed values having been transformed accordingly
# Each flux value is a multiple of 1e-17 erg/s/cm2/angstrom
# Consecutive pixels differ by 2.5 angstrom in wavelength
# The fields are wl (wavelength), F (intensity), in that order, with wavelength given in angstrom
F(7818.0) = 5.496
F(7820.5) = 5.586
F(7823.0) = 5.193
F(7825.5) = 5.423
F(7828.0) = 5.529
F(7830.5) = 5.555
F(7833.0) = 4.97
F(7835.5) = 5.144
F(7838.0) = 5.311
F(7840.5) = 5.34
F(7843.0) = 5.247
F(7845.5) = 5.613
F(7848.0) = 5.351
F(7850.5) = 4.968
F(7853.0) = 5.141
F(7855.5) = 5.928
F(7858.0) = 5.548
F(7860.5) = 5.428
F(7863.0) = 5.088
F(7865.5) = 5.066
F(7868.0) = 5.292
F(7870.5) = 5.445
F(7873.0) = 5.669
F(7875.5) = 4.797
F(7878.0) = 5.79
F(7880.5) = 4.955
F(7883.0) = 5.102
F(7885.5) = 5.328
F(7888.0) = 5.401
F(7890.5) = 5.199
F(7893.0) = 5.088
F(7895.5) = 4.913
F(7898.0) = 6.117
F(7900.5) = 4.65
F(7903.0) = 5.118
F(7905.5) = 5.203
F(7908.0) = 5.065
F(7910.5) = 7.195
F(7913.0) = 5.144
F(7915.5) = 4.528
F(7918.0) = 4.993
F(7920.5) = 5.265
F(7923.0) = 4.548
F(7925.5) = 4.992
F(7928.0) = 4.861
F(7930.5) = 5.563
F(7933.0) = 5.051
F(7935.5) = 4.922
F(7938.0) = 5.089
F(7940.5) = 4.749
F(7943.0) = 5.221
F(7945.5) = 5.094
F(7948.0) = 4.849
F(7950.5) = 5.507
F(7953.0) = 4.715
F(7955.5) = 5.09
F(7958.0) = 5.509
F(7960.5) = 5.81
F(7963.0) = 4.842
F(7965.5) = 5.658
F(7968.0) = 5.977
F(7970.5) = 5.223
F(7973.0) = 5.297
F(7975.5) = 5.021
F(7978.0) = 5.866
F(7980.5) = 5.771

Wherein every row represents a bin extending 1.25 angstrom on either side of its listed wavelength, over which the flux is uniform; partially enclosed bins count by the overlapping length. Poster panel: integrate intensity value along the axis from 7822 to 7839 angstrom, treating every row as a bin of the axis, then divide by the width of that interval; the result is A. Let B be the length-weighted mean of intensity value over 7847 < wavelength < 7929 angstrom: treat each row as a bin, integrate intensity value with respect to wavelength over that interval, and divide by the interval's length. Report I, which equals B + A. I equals 10.6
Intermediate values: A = 5.31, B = 5.25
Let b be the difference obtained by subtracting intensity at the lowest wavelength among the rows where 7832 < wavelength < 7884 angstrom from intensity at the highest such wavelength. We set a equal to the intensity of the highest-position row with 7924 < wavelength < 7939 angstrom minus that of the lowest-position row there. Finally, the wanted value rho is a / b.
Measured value 0.7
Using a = 0.10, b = 0.13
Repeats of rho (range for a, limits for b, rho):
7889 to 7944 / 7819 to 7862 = -0.1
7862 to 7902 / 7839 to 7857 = -0.7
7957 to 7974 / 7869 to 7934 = 0.5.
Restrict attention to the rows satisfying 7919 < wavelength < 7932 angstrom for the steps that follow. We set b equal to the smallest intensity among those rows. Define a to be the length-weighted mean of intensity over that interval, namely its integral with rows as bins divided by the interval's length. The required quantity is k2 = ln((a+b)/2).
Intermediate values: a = 5.04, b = 4.548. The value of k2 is 1.57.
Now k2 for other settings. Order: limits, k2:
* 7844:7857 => 1.65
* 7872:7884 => 1.61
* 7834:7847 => 1.66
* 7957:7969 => 1.65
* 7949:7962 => 1.61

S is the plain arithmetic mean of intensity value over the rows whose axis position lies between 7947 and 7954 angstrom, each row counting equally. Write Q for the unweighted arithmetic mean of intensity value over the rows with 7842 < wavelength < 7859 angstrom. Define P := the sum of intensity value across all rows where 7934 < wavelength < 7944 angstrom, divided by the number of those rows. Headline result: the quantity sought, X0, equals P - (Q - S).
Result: 4.62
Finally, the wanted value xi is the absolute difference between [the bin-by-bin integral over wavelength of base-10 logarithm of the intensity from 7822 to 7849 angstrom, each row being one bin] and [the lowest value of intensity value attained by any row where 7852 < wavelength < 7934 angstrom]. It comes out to 15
